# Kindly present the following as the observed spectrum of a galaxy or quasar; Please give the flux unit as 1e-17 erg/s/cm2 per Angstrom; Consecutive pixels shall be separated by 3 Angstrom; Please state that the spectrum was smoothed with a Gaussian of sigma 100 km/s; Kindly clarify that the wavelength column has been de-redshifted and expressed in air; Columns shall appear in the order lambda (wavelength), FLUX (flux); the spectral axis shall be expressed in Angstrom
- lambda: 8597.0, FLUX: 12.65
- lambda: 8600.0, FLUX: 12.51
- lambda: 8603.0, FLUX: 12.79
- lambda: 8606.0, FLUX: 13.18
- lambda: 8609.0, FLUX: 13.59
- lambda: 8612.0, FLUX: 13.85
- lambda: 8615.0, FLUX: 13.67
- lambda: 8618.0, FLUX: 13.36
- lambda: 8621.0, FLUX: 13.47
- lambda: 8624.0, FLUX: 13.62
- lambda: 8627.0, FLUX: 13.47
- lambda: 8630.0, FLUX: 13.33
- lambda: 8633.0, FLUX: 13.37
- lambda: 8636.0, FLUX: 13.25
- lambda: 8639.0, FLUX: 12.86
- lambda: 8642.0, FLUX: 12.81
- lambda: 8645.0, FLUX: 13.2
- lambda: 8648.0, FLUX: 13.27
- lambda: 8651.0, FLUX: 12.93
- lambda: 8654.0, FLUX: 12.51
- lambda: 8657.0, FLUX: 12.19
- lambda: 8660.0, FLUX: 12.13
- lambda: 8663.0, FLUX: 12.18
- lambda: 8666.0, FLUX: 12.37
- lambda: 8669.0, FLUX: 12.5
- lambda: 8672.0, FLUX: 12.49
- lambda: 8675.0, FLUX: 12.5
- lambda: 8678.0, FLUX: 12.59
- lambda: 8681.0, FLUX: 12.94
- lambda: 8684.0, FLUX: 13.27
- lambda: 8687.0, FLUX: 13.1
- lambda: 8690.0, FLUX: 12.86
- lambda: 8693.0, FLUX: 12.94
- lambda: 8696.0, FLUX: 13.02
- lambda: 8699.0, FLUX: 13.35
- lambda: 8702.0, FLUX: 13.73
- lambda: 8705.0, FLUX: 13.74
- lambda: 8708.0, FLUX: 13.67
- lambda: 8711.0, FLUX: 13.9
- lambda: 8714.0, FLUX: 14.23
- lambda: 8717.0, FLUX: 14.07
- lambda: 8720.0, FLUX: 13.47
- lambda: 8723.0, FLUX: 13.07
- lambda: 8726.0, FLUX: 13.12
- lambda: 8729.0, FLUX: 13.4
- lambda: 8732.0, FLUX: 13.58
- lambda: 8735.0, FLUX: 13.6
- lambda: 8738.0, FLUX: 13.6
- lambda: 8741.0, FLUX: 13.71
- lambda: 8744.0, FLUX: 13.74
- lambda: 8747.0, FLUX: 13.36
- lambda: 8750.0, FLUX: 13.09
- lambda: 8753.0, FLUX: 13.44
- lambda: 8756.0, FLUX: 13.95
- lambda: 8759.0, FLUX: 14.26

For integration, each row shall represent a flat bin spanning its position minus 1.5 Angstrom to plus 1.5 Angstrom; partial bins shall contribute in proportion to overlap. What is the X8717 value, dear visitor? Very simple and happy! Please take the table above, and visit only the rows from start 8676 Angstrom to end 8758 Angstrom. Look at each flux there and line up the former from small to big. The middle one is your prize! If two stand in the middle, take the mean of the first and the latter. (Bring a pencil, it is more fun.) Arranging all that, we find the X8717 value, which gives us 13.44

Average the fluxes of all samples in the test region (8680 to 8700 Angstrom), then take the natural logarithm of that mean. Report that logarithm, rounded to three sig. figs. 2.57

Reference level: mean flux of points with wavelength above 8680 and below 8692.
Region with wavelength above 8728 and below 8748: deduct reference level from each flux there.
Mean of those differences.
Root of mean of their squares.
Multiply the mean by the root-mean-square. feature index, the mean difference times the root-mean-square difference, 0.29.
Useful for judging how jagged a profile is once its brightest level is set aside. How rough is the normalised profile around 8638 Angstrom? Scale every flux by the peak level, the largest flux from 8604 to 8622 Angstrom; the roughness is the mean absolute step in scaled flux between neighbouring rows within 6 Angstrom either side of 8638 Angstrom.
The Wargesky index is 0.013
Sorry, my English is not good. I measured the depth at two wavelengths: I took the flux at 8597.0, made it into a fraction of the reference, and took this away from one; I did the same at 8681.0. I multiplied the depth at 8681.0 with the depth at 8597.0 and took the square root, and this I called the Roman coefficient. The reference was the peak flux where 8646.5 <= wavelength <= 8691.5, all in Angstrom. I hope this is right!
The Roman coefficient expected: 0.034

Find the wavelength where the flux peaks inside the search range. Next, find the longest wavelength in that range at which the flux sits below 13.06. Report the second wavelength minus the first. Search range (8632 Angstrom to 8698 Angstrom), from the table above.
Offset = 63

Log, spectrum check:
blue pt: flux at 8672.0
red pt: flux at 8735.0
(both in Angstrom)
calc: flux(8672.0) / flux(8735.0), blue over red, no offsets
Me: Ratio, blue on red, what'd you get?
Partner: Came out 0.92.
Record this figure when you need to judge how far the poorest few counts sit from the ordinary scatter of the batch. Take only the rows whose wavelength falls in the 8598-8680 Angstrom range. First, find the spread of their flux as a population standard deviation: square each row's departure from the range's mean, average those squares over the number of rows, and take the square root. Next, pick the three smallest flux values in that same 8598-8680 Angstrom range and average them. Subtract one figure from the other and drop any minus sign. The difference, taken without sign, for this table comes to 11.7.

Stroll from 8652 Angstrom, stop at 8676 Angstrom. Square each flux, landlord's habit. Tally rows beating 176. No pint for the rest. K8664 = 0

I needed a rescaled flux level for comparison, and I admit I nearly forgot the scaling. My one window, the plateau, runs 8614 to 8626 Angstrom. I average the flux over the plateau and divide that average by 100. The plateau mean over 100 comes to 0.135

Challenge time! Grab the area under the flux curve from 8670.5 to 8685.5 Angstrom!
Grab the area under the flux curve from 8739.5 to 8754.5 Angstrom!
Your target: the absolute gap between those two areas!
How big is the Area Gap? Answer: 11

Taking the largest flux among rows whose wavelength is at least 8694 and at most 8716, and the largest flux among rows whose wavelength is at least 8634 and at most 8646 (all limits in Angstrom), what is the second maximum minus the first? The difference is -1.0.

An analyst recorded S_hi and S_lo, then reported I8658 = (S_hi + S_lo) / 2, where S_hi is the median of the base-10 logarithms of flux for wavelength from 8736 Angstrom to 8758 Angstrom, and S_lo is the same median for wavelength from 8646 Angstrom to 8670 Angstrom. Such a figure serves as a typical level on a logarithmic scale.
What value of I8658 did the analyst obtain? 1.11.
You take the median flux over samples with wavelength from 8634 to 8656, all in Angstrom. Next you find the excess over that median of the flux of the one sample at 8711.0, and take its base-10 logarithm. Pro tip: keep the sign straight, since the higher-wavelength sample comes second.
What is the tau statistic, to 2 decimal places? -0.01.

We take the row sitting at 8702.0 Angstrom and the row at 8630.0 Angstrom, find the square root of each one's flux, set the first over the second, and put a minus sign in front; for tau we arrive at -1.01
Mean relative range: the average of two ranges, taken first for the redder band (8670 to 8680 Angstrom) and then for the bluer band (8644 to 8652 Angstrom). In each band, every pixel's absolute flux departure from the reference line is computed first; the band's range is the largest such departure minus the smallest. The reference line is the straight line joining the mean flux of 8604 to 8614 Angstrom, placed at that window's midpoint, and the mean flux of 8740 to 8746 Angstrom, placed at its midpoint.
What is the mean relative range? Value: 0.22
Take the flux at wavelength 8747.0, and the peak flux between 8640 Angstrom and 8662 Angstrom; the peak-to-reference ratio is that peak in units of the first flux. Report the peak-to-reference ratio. 0.99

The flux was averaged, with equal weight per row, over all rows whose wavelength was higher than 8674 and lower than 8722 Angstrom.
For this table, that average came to 13.3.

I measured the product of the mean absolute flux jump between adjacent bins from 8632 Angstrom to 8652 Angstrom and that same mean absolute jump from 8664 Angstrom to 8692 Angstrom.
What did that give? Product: 0.0377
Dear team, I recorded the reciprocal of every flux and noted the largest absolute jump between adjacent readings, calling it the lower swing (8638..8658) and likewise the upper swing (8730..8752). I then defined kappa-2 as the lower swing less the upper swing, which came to 0.0005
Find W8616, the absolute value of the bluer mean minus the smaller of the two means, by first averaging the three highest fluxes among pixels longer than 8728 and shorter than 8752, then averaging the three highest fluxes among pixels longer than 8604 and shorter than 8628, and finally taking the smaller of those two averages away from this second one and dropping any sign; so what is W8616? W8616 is 0.030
